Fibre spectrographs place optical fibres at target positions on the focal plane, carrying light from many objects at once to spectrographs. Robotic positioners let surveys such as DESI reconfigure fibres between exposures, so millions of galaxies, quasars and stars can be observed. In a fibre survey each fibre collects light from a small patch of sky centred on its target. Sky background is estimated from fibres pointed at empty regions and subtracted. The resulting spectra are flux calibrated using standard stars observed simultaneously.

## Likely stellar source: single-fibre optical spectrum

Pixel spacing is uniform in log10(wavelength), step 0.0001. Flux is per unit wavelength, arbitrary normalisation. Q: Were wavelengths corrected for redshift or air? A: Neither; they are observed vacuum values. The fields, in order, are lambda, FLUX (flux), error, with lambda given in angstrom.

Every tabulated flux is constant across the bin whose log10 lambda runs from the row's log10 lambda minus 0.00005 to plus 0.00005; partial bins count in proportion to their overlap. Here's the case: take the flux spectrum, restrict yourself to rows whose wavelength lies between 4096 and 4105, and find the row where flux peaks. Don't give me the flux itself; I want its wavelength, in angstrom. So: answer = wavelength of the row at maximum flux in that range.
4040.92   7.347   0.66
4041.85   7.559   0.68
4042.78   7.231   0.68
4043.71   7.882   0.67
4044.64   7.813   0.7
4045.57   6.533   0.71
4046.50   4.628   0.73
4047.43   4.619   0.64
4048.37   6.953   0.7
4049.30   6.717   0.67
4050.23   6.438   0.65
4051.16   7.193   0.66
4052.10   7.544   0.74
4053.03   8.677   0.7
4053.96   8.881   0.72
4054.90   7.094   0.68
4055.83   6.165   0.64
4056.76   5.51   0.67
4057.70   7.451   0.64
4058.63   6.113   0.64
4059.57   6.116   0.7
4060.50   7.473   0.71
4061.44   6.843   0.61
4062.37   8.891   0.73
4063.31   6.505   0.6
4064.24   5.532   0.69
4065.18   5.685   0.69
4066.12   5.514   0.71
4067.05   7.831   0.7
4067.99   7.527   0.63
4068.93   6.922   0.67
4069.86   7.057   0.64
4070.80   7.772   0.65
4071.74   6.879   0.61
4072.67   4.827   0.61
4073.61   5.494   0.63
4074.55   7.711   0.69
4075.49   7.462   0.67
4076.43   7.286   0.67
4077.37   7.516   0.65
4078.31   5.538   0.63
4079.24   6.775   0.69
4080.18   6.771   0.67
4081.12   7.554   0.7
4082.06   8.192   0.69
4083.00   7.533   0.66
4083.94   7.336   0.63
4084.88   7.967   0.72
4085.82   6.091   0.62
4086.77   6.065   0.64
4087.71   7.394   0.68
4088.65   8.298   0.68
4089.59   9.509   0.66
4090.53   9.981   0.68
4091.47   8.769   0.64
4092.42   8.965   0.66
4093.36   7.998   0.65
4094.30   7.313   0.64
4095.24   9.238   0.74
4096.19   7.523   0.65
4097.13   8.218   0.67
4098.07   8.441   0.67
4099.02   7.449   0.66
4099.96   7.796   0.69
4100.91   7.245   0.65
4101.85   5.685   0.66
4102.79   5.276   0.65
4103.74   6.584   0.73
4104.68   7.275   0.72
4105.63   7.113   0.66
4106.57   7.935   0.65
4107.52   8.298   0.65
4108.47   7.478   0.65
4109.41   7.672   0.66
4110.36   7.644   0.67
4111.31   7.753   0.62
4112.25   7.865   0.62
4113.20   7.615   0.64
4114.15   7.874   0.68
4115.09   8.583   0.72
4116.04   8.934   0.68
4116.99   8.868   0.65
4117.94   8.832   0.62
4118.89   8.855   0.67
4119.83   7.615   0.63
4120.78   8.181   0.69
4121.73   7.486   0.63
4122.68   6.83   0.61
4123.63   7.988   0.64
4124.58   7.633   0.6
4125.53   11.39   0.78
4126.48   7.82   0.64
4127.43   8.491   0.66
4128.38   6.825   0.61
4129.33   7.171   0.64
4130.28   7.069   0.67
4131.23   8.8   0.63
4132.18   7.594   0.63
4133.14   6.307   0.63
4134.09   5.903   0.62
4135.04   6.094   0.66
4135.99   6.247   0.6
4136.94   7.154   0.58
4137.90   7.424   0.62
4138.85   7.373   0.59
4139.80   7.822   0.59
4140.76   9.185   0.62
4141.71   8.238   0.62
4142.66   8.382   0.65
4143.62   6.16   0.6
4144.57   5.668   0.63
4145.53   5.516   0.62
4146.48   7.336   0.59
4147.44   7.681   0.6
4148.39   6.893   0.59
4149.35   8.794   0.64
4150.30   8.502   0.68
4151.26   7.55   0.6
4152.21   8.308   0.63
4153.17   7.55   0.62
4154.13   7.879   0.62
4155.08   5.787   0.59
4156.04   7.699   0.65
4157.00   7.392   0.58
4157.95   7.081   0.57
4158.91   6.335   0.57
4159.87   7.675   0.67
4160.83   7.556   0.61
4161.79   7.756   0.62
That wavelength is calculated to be 4098.07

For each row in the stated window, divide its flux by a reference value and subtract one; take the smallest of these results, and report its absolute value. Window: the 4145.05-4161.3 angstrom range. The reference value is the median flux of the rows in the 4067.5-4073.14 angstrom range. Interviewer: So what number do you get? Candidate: 0.21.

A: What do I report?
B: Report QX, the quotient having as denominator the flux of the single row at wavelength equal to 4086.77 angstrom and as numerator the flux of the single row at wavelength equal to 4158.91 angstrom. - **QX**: 1.04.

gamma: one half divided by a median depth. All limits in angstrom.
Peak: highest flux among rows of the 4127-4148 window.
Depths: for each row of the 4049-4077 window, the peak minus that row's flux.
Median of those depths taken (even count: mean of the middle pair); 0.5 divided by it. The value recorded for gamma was 0.23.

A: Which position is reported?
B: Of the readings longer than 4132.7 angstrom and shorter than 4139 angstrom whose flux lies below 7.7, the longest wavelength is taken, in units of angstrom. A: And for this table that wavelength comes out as 4138.85 angstrom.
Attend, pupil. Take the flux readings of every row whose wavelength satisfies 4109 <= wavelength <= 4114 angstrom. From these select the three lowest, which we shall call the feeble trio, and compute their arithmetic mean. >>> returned 7.6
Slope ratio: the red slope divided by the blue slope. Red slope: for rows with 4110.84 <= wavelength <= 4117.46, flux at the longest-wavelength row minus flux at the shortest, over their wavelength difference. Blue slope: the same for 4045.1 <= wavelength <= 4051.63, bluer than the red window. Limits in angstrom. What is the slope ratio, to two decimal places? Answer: 1.66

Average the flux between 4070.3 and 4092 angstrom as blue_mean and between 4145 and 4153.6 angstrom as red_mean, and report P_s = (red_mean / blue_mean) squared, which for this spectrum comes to 1.06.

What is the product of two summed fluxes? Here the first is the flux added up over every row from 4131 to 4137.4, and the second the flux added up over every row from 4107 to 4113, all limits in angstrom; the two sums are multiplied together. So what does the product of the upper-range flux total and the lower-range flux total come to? 2247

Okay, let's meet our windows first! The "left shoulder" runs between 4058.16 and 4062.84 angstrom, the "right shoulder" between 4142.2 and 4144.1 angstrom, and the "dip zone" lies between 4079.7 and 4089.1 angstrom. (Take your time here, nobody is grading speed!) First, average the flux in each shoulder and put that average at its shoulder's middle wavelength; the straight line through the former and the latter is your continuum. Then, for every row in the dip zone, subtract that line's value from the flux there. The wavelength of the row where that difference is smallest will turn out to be 4086.77 angstrom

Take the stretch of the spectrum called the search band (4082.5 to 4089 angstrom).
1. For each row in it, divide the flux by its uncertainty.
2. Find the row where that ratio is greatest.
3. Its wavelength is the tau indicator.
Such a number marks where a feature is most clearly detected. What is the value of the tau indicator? 4088.65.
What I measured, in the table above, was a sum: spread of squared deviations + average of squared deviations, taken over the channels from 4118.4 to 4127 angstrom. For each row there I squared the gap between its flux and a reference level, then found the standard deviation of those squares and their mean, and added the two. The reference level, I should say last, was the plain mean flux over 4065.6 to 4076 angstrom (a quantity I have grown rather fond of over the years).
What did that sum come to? 10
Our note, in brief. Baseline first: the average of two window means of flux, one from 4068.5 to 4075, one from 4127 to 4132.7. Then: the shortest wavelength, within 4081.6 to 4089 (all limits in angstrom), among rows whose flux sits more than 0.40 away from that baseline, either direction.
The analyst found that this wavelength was 4082.06 angstrom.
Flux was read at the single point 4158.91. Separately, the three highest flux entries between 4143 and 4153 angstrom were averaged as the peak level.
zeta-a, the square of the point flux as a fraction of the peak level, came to 0.55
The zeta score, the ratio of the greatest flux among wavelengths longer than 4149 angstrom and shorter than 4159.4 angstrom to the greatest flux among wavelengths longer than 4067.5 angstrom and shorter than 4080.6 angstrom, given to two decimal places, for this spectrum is 1.13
